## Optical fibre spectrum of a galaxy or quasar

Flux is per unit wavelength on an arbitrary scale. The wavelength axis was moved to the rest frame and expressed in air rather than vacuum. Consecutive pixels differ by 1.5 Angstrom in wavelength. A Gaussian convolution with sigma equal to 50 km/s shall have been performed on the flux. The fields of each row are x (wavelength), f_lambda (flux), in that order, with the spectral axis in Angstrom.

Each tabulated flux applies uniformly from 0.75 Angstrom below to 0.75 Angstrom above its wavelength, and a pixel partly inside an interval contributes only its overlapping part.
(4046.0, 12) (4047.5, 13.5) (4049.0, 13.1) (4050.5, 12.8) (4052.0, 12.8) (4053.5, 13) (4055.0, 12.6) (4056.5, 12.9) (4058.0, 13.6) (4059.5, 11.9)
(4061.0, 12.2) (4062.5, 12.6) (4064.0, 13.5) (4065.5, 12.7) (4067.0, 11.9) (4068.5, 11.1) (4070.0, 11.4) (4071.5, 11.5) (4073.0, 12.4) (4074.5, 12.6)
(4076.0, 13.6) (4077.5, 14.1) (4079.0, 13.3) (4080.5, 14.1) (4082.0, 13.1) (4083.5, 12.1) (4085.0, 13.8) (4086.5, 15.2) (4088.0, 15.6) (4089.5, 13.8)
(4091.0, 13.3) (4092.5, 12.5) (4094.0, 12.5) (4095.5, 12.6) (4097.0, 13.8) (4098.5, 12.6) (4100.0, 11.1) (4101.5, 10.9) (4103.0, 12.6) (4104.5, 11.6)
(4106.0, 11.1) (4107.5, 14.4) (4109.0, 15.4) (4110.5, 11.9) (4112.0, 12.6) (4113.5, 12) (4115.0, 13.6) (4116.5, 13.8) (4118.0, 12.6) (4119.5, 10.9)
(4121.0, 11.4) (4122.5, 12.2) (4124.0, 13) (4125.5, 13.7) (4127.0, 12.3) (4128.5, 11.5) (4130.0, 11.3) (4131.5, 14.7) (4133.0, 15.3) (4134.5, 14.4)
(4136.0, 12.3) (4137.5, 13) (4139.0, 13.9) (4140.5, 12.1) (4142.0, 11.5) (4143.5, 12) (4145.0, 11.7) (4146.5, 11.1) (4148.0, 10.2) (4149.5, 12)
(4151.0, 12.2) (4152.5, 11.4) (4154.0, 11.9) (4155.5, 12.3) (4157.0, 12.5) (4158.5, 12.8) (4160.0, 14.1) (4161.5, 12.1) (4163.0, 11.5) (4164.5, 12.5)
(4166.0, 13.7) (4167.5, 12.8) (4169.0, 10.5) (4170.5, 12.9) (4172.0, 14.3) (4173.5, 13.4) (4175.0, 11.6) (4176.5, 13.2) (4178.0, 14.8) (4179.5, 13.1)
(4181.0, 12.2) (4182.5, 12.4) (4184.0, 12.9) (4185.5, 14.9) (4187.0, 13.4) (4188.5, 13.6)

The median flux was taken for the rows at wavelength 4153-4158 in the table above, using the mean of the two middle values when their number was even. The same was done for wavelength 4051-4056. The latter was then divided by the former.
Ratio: 1.04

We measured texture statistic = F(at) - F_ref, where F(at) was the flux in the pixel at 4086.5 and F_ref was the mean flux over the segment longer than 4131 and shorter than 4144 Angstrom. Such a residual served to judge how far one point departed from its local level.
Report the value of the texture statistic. 2.0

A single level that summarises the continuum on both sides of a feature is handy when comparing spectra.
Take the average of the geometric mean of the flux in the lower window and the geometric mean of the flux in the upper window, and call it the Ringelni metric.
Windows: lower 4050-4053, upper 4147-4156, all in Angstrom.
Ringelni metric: 12.22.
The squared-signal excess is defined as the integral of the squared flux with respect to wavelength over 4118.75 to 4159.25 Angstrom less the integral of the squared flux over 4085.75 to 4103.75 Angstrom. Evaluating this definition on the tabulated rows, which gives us 3144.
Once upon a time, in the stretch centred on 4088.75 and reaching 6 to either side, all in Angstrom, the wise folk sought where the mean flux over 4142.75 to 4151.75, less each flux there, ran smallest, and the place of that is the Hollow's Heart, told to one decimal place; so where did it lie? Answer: 4088.0 Angstrom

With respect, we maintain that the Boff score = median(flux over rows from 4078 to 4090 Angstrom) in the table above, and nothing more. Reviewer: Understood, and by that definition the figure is 13.8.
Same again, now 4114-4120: 13.1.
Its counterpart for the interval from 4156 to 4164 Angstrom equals 12.5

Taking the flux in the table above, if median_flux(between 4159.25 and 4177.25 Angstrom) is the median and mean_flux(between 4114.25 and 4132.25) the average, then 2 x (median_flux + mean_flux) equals 50.9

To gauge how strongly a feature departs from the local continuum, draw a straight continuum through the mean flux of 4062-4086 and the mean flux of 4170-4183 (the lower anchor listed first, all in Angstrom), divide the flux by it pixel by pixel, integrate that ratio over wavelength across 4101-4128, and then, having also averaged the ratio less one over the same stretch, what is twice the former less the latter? 53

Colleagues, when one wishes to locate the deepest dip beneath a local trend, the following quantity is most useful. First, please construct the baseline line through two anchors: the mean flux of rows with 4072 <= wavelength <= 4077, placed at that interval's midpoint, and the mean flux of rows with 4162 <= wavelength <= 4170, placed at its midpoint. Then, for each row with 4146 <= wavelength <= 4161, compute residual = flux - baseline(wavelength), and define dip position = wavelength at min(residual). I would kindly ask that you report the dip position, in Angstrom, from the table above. 4148.0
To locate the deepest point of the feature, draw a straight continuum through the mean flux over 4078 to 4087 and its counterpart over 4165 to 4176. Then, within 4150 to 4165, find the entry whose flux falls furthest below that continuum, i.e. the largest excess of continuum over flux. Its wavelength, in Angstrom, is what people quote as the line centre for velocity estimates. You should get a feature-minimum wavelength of 4152.5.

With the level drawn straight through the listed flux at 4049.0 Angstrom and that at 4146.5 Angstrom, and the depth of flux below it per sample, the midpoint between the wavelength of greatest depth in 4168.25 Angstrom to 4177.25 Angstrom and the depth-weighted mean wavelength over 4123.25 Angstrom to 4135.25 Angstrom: 4149.8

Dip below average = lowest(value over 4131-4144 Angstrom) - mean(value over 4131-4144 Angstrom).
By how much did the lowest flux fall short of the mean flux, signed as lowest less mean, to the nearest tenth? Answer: -1.7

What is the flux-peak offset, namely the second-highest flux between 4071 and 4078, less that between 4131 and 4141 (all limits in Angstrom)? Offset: -1.1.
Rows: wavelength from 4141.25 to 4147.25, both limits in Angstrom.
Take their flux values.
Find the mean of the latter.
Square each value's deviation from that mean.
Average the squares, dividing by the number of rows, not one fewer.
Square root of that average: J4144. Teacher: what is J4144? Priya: 0.33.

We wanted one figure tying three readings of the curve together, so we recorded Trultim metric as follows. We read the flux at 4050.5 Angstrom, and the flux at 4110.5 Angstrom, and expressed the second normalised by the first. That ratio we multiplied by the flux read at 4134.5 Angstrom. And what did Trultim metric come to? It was 13.4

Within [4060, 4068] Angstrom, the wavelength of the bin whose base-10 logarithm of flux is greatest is 4064.0 Angstrom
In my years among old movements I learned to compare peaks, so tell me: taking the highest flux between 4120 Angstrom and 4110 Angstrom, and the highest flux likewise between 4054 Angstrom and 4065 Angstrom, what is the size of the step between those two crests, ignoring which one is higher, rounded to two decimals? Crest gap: 0.20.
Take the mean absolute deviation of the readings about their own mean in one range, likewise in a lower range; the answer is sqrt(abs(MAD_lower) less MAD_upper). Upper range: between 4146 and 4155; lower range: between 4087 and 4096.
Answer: 0.56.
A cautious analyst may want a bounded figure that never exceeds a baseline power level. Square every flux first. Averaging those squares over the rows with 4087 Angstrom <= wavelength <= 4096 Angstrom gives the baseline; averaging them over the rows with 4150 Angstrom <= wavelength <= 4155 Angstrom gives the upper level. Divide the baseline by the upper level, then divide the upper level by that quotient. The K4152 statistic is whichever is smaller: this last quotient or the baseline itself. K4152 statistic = 109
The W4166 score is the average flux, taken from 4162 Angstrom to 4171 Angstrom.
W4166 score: 12.3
